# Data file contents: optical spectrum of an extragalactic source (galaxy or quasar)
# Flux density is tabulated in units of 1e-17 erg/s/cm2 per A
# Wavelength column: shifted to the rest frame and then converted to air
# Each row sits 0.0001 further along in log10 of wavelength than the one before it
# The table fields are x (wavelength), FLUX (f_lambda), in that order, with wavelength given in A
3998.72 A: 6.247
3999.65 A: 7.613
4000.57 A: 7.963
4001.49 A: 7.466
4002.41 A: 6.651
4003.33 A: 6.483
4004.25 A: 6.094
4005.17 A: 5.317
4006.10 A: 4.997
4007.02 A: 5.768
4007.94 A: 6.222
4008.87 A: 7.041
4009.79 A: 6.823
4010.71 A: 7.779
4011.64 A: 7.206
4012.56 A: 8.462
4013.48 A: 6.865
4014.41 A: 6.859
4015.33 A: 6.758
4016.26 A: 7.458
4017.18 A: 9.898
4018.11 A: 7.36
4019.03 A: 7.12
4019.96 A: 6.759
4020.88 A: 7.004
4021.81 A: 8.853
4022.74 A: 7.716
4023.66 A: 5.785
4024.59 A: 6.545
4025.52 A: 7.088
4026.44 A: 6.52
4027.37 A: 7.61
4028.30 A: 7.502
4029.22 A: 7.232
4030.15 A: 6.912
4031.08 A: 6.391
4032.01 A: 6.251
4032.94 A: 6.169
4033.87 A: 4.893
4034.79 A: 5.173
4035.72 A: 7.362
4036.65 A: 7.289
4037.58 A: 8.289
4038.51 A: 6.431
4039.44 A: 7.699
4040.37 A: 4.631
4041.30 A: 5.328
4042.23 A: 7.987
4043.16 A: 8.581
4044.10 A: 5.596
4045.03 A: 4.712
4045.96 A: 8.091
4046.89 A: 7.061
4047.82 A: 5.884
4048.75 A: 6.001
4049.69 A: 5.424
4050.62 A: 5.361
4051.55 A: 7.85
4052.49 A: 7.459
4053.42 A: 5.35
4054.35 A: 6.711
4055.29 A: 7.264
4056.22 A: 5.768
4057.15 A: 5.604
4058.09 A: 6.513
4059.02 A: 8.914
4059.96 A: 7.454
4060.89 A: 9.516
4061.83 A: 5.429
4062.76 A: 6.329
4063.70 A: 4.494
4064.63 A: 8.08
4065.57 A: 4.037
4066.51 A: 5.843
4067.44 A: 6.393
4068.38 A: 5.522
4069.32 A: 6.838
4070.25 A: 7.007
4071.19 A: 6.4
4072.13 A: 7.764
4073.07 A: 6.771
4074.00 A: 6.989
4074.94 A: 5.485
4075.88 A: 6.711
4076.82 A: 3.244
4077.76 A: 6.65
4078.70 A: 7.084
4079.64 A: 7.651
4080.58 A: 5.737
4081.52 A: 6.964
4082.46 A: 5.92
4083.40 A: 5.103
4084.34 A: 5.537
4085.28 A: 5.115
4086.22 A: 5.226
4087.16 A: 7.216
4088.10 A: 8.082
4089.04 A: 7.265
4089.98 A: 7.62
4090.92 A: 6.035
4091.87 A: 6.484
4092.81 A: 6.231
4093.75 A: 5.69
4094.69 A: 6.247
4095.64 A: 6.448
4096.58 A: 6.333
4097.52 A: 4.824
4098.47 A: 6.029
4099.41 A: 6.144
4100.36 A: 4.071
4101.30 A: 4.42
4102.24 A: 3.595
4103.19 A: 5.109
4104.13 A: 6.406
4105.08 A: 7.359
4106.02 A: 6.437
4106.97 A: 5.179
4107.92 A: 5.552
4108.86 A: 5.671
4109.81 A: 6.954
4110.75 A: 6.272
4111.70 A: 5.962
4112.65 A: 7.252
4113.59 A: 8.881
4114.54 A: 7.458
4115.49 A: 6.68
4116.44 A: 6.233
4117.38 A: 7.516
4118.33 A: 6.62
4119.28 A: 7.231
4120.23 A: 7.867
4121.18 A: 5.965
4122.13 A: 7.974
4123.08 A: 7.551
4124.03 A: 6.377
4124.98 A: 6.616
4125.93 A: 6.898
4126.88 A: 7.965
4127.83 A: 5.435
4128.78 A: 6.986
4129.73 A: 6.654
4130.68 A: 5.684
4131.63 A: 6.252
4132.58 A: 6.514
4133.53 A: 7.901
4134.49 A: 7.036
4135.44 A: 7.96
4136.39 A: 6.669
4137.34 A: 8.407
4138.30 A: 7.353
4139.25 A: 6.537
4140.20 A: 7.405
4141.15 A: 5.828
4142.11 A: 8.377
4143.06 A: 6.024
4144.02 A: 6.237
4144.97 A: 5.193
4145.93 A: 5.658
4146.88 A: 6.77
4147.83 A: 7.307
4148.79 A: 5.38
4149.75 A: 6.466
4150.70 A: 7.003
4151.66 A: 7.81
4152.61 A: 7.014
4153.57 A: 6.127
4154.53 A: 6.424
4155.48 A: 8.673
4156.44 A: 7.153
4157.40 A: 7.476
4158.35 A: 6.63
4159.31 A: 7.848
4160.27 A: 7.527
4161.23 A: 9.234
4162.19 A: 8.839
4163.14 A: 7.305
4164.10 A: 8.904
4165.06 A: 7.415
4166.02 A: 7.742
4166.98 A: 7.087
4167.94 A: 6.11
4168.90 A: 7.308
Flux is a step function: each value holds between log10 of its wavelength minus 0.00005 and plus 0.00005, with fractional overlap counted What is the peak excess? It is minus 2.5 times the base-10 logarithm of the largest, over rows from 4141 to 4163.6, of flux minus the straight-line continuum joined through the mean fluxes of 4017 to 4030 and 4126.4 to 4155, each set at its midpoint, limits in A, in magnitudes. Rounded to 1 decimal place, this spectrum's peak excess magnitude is -1.0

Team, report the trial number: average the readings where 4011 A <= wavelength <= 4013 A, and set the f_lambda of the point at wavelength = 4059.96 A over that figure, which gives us 0.95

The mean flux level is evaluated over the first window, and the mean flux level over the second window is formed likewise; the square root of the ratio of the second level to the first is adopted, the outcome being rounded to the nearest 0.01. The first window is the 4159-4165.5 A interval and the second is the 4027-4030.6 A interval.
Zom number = 0.95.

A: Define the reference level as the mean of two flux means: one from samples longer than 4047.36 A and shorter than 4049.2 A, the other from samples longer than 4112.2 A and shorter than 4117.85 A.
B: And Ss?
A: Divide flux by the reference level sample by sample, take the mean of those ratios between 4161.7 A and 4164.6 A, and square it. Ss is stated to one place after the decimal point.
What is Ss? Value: 1.6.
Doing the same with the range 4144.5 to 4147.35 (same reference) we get 0.8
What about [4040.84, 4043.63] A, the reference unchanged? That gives 1.2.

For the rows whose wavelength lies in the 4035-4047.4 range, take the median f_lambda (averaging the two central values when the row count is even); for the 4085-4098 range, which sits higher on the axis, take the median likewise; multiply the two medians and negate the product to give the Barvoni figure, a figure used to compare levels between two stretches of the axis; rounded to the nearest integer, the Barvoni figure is -46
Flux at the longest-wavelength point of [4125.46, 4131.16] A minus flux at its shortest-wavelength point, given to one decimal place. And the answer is -1.2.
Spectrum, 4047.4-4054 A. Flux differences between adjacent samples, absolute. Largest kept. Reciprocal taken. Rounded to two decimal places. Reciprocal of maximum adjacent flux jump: 0.40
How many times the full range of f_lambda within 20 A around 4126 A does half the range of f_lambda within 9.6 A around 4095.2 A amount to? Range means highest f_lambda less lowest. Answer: 0.33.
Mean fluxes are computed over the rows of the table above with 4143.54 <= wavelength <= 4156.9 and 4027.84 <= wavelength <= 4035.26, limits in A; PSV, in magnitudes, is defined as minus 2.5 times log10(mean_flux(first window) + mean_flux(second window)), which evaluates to -2.78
